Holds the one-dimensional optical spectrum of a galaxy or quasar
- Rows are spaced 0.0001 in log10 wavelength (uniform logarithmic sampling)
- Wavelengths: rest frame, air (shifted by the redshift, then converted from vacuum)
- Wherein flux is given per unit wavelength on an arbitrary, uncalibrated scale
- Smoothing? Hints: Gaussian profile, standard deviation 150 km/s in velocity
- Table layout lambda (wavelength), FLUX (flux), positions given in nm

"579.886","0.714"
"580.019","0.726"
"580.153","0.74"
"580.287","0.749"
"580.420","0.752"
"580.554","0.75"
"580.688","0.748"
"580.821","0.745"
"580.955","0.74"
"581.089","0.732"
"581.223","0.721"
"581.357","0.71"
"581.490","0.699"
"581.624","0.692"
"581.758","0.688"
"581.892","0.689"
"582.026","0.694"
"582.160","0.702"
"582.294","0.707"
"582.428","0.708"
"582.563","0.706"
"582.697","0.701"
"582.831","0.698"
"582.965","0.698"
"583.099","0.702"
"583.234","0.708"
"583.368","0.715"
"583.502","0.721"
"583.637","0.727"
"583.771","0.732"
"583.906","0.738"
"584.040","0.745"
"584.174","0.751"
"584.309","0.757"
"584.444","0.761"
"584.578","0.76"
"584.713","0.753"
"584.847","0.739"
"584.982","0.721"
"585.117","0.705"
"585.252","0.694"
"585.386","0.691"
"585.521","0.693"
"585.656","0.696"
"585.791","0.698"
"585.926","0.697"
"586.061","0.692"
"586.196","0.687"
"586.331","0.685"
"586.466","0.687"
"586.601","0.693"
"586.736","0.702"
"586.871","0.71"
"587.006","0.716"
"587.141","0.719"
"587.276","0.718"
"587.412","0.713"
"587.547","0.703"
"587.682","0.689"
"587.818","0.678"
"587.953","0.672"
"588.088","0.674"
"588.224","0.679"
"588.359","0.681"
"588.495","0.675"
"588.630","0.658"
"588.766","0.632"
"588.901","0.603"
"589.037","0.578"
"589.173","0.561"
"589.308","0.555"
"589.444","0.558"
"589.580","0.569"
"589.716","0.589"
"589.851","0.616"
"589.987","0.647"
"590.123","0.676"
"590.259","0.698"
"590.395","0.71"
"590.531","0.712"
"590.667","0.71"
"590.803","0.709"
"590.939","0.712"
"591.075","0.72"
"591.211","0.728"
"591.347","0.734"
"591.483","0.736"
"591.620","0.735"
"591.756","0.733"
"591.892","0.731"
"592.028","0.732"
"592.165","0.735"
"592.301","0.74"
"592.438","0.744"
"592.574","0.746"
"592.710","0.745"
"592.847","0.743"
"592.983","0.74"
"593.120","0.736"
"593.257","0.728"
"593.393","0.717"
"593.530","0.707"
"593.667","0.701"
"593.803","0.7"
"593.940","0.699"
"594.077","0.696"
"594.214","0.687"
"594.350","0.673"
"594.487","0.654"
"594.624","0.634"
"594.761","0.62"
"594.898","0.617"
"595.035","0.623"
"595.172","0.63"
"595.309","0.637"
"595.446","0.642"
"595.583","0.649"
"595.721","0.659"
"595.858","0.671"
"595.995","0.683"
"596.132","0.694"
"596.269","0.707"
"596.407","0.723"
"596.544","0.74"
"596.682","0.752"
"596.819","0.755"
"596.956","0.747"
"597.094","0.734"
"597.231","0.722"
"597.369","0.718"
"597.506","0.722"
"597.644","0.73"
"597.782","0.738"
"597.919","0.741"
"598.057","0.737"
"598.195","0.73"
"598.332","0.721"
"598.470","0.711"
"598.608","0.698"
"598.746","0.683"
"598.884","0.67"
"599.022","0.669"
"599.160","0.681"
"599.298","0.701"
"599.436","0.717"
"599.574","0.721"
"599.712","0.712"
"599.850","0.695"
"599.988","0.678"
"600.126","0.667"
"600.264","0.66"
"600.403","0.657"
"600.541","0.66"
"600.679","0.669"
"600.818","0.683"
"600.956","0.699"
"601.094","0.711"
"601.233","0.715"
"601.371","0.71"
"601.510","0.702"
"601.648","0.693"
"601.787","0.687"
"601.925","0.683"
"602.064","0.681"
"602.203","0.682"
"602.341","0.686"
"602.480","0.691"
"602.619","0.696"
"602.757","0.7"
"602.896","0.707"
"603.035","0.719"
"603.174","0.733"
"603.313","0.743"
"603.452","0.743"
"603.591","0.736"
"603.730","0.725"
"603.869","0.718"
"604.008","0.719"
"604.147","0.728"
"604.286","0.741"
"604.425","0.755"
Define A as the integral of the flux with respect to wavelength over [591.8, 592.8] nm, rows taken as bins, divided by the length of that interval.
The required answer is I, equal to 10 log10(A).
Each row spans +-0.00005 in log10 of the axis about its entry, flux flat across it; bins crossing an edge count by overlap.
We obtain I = -1.31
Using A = 0.739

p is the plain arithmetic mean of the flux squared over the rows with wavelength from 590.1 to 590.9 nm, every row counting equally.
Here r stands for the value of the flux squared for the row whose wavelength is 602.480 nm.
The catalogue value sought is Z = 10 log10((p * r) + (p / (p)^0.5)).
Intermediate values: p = 0.49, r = 0.477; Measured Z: -0.28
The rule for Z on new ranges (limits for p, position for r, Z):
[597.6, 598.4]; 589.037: -0.40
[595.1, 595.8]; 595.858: -0.81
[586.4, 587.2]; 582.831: -0.24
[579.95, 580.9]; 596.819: 0.25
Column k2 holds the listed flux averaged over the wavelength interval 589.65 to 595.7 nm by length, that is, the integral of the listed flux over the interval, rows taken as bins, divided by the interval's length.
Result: 0.69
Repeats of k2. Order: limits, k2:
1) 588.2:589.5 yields 0.62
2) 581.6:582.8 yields 0.70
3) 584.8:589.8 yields 0.67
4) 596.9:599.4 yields 0.71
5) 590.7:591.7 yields 0.72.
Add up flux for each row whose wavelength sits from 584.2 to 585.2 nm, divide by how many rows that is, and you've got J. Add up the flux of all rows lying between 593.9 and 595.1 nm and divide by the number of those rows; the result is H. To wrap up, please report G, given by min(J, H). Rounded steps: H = 0.66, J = 0.742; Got 0.656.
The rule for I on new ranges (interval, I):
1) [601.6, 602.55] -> -1.64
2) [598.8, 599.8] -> -1.58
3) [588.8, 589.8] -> -2.39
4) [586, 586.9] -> -1.59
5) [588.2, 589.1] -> -1.92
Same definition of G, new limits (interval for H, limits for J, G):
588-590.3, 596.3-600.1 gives 0.626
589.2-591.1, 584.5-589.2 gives 0.656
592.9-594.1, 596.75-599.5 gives 0.714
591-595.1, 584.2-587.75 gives 0.708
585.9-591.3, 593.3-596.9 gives 0.670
